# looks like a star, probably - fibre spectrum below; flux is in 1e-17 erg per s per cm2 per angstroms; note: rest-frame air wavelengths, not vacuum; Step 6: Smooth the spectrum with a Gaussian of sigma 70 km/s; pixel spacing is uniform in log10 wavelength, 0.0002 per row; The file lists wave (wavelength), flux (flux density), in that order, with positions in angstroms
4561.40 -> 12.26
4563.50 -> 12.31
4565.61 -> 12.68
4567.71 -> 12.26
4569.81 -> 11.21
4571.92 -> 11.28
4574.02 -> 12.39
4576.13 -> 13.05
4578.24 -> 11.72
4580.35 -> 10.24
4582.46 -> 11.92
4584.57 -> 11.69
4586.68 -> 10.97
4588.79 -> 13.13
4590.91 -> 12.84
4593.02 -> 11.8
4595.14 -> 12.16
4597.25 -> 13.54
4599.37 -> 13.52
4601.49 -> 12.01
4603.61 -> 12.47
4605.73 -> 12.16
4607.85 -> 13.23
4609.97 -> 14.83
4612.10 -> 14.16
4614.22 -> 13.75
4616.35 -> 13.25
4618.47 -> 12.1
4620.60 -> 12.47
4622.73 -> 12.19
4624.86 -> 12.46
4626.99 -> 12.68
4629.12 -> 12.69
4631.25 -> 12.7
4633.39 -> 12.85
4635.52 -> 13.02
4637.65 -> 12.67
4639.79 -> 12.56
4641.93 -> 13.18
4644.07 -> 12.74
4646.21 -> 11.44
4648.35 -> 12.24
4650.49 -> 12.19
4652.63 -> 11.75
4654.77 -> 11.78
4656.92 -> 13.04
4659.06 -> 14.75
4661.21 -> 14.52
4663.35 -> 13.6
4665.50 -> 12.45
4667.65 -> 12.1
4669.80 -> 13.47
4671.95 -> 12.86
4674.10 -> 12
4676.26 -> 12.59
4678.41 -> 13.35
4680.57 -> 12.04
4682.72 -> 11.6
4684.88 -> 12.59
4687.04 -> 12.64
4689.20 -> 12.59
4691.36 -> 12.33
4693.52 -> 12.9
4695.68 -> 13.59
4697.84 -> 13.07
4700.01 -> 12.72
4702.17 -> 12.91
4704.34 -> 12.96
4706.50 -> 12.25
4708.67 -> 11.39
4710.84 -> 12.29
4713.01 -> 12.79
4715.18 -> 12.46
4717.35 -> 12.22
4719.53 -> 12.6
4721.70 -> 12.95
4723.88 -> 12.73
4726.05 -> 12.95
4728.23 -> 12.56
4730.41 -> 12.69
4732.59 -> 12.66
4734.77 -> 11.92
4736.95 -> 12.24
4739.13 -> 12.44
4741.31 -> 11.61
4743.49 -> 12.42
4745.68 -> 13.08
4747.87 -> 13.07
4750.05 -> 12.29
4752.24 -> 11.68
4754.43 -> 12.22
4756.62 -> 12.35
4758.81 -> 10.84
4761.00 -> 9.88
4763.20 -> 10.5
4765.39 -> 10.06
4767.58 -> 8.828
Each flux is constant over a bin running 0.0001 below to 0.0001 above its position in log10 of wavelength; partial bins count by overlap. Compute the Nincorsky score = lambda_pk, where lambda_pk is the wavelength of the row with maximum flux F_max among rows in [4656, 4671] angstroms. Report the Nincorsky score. 4659.06 angstroms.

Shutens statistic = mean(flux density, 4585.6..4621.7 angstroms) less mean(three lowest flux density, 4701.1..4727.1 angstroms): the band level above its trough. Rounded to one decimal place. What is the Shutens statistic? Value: 0.9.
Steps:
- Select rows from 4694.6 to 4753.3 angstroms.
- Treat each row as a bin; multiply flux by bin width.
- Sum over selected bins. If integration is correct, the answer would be 736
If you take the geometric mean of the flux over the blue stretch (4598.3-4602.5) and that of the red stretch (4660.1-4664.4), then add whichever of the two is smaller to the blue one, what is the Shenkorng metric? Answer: 25.5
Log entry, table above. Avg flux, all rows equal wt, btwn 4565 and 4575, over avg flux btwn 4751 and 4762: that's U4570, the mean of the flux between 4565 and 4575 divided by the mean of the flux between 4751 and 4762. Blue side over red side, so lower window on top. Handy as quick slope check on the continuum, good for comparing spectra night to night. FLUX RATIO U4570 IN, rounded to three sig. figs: 1.05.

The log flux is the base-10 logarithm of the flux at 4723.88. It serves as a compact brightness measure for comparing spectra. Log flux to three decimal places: 1.105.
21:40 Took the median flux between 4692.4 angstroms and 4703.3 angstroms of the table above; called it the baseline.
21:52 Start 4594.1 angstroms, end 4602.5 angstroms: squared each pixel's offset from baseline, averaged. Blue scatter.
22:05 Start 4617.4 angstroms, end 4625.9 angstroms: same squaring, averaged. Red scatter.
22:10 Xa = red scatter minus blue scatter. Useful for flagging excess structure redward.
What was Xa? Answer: -0.14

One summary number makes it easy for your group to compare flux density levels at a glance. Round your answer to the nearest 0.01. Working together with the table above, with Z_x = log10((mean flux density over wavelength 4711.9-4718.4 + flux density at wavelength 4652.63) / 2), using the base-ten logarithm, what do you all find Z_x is 1.08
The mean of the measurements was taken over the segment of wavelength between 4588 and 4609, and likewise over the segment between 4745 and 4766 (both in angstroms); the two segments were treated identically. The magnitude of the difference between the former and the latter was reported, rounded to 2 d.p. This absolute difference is 1.09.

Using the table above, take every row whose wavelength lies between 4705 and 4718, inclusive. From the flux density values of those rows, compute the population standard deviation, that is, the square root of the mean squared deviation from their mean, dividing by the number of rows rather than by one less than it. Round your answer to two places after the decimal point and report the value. 0.42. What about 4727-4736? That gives 0.31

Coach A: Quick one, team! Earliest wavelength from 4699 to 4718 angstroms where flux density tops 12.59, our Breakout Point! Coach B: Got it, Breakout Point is 4700.01 angstroms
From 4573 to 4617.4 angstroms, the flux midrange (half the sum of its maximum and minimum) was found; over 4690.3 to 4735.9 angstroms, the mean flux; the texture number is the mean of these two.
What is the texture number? 12.58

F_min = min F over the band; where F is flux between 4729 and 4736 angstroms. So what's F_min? 11.92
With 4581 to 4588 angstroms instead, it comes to 10.97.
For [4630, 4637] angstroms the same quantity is 12.7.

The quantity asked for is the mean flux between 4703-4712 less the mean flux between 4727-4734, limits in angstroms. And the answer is -0.4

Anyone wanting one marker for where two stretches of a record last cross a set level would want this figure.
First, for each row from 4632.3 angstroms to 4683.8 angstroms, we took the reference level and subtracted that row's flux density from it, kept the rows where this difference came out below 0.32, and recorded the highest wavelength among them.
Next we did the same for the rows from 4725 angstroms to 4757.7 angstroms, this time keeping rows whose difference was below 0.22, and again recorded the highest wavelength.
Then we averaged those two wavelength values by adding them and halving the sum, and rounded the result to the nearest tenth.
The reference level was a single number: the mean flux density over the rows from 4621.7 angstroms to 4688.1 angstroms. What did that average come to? 4713.1 angstroms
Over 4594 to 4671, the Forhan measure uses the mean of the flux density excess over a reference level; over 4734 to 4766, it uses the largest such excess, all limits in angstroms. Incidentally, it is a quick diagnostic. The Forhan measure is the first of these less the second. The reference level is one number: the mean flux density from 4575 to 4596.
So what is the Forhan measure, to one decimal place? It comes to -0.2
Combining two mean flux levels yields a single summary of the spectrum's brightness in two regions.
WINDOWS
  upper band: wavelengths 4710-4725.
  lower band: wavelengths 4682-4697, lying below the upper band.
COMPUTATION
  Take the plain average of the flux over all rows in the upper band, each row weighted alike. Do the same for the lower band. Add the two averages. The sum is 25.2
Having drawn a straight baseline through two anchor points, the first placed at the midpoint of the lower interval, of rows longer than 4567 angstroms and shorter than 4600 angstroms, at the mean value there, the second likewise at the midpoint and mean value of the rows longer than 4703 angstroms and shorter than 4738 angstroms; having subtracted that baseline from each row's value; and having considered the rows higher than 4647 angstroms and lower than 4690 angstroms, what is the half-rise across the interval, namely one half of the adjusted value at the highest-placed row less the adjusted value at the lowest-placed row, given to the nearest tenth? 0.1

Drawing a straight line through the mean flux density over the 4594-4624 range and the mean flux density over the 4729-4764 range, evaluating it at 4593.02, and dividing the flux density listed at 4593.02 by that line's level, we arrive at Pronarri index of 0.901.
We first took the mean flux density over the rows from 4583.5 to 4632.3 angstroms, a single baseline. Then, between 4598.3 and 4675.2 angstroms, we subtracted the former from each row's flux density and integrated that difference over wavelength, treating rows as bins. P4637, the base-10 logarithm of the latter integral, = 0.88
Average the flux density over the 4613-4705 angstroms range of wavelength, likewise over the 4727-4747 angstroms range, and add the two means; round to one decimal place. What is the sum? 25.1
